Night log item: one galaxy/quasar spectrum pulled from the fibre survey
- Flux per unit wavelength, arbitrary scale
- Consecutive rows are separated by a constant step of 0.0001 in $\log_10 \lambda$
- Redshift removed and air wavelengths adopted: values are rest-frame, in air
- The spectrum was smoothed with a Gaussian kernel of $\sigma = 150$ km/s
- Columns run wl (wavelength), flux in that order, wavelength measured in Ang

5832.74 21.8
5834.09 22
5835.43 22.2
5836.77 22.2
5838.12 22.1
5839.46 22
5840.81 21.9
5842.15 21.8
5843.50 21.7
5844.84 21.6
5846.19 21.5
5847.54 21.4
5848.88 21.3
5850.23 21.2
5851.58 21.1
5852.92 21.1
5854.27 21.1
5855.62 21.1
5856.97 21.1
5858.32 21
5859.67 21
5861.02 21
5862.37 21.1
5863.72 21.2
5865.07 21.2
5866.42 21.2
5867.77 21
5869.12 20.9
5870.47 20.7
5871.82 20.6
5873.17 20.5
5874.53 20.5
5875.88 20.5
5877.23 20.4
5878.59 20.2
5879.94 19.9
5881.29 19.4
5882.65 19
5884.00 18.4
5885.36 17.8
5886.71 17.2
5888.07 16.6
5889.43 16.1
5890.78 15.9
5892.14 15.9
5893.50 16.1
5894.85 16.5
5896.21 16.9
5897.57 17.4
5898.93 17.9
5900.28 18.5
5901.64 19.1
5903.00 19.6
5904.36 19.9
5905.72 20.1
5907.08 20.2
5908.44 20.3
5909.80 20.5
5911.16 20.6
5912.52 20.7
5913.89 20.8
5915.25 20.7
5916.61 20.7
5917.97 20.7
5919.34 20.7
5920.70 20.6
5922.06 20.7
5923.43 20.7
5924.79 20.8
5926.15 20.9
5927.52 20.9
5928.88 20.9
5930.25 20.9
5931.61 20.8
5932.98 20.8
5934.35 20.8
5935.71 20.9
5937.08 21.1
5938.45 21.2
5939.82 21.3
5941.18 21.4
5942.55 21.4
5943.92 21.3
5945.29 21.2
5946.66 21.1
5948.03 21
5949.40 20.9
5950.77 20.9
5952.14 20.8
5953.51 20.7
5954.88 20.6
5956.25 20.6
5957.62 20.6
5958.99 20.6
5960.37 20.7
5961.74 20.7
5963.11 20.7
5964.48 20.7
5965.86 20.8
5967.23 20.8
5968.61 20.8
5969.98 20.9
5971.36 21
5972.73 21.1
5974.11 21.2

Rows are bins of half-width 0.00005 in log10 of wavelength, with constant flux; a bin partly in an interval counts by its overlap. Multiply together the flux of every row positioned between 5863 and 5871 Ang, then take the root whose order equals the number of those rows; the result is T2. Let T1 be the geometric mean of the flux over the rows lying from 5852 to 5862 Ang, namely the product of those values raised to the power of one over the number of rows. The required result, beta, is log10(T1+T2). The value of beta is 1.62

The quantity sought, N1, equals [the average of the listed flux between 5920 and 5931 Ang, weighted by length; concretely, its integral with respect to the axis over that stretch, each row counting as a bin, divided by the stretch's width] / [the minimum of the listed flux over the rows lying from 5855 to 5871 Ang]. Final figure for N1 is 1.01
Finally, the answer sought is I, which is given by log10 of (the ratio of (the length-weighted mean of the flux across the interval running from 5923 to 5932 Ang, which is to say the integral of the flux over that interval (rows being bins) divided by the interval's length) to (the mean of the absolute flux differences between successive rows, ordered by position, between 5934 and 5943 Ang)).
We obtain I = 2.32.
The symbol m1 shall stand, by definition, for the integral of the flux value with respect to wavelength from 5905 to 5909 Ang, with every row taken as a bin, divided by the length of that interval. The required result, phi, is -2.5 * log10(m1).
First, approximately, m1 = 20.2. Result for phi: -3.26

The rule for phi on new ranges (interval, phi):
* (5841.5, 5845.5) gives -3.34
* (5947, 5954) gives -3.30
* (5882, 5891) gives -3.10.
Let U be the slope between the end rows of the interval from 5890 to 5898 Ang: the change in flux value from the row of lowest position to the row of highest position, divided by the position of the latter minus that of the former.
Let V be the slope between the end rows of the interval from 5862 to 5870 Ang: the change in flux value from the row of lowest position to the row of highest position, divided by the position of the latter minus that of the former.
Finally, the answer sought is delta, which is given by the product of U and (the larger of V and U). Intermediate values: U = 0.22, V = -0.03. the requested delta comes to 0.049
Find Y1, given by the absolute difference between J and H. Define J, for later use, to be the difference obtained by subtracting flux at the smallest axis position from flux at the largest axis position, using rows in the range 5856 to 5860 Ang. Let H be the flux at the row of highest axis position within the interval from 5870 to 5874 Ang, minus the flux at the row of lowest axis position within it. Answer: 0.10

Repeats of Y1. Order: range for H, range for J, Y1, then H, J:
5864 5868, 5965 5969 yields 0.20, -0.20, 0.00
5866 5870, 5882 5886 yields 0.90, -0.30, -1.20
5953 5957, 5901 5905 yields 0.90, -0.10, 0.80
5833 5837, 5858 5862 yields 0.20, 0.20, 0.00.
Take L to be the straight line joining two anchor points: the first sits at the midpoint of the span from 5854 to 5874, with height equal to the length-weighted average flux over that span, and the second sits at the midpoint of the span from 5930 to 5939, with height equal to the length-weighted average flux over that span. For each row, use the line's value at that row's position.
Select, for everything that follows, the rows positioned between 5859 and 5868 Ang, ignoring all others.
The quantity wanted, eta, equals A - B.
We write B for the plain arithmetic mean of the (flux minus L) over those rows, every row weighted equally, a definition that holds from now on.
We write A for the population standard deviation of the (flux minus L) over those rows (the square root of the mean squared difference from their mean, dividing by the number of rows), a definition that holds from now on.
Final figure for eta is 0.0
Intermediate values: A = 0.1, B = 0.1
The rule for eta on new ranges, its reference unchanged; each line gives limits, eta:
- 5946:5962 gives 0.3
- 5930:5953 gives 0.1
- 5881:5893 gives 4.9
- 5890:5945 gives 2.6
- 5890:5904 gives 4.9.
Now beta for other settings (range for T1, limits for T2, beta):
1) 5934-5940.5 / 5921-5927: 1.62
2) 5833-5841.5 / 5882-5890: 1.60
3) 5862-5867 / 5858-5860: 1.63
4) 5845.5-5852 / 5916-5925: 1.62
